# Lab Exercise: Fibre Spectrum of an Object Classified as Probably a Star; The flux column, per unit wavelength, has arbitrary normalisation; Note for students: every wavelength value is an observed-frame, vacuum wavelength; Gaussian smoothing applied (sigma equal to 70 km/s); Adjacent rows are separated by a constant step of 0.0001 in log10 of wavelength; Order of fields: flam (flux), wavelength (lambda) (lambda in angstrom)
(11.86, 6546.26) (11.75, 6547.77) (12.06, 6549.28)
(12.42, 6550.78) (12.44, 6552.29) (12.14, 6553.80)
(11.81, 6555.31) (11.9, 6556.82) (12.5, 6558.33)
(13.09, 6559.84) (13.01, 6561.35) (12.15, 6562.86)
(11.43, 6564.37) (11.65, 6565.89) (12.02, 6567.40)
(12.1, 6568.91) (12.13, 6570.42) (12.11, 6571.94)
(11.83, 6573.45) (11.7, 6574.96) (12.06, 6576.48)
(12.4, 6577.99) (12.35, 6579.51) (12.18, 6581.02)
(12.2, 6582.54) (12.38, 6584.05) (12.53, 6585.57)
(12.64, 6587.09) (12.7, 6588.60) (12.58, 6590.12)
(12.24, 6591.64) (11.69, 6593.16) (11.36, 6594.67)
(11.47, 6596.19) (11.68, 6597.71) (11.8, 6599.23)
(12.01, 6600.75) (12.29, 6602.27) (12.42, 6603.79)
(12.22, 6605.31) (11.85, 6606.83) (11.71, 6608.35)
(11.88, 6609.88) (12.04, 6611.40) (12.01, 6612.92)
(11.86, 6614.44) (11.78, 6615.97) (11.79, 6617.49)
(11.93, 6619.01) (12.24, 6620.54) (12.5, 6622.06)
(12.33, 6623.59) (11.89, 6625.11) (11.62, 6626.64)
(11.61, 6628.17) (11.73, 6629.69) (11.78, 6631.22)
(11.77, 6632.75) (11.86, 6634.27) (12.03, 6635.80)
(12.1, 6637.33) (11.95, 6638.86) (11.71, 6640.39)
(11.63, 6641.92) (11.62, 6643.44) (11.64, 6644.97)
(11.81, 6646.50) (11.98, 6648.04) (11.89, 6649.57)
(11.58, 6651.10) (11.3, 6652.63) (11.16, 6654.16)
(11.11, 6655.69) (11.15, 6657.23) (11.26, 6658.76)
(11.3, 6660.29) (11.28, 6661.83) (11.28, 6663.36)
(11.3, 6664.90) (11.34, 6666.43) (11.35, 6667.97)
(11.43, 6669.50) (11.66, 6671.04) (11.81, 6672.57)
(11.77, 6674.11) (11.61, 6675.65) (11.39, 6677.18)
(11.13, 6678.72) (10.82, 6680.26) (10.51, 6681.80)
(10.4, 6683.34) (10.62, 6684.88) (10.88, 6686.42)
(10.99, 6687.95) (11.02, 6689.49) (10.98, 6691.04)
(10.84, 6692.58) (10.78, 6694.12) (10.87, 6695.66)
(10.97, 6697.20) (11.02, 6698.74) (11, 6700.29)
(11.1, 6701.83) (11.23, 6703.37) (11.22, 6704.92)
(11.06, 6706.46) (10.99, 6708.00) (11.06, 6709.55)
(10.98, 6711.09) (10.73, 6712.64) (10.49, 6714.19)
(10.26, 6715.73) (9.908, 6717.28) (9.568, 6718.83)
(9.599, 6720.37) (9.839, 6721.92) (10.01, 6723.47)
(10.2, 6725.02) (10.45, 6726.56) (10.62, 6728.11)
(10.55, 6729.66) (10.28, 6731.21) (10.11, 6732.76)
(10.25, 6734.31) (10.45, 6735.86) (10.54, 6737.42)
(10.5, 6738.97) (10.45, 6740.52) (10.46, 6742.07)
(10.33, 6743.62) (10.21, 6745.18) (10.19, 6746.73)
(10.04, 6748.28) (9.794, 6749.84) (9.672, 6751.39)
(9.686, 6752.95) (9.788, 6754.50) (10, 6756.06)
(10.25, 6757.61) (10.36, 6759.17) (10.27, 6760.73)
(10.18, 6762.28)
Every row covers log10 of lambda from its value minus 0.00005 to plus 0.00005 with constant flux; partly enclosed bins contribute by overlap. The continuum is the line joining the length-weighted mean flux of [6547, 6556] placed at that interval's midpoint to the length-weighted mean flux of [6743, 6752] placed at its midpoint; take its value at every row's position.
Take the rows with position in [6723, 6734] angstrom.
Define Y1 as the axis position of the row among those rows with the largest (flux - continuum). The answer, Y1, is 6728.11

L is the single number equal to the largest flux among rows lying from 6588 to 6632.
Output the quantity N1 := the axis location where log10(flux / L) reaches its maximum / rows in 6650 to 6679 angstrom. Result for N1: 6672.57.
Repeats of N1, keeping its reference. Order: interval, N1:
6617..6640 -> 6622.06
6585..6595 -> 6588.60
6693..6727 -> 6703.37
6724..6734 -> 6728.11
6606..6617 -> 6611.40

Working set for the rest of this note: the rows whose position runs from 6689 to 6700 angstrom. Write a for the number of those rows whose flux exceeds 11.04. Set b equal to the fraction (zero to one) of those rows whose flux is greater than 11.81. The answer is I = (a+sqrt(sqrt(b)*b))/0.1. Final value 0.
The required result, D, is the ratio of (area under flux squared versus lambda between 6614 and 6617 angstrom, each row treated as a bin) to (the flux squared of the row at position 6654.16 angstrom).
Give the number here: 3.4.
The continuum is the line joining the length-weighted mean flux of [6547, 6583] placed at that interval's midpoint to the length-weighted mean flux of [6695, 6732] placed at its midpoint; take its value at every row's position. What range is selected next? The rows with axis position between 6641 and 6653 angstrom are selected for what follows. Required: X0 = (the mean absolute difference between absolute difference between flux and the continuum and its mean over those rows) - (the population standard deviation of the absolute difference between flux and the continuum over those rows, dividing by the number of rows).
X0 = -0.028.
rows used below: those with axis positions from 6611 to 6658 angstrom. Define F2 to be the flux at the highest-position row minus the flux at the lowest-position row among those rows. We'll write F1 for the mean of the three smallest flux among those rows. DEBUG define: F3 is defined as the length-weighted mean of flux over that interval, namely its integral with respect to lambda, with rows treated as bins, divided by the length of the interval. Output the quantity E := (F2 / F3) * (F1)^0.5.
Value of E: -0.25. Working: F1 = 11.1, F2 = -0.9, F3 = 11.8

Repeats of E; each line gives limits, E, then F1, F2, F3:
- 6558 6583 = -0.08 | 11.6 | -0.3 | 12.2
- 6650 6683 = -0.31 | 10.8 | -1.1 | 11.3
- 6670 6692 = -0.20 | 10.5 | -0.7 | 11.1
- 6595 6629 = 0.04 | 11.6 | 0.1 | 11.9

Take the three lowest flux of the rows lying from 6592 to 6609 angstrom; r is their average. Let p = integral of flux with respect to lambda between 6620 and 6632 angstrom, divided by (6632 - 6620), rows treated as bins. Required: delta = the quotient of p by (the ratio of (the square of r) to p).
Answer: 1.08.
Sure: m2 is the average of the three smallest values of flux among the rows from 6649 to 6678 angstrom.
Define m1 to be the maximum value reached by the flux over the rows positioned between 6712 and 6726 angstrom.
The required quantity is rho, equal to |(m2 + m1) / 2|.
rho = 10.9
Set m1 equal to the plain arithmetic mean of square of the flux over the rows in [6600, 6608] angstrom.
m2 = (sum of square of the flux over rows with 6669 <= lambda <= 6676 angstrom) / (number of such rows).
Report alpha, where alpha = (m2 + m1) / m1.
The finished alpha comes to 1.92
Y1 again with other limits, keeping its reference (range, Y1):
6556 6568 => 6559.84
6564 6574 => 6570.42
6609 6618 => 6611.40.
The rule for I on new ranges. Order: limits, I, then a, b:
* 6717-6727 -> 0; 0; 0.0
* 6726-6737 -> 0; 0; 0.0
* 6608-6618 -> 77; 7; 0.6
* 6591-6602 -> 74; 7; 0.3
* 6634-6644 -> 77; 7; 0.6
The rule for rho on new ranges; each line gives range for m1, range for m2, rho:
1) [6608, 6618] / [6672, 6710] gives 11.3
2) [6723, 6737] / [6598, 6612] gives 11.2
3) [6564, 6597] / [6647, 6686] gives 11.6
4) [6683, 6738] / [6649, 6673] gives 11.2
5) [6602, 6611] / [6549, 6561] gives 12.2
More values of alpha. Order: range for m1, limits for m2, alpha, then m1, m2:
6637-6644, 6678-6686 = 1.82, 139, 114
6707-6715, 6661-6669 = 2.09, 118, 128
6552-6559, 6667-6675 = 1.91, 148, 135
